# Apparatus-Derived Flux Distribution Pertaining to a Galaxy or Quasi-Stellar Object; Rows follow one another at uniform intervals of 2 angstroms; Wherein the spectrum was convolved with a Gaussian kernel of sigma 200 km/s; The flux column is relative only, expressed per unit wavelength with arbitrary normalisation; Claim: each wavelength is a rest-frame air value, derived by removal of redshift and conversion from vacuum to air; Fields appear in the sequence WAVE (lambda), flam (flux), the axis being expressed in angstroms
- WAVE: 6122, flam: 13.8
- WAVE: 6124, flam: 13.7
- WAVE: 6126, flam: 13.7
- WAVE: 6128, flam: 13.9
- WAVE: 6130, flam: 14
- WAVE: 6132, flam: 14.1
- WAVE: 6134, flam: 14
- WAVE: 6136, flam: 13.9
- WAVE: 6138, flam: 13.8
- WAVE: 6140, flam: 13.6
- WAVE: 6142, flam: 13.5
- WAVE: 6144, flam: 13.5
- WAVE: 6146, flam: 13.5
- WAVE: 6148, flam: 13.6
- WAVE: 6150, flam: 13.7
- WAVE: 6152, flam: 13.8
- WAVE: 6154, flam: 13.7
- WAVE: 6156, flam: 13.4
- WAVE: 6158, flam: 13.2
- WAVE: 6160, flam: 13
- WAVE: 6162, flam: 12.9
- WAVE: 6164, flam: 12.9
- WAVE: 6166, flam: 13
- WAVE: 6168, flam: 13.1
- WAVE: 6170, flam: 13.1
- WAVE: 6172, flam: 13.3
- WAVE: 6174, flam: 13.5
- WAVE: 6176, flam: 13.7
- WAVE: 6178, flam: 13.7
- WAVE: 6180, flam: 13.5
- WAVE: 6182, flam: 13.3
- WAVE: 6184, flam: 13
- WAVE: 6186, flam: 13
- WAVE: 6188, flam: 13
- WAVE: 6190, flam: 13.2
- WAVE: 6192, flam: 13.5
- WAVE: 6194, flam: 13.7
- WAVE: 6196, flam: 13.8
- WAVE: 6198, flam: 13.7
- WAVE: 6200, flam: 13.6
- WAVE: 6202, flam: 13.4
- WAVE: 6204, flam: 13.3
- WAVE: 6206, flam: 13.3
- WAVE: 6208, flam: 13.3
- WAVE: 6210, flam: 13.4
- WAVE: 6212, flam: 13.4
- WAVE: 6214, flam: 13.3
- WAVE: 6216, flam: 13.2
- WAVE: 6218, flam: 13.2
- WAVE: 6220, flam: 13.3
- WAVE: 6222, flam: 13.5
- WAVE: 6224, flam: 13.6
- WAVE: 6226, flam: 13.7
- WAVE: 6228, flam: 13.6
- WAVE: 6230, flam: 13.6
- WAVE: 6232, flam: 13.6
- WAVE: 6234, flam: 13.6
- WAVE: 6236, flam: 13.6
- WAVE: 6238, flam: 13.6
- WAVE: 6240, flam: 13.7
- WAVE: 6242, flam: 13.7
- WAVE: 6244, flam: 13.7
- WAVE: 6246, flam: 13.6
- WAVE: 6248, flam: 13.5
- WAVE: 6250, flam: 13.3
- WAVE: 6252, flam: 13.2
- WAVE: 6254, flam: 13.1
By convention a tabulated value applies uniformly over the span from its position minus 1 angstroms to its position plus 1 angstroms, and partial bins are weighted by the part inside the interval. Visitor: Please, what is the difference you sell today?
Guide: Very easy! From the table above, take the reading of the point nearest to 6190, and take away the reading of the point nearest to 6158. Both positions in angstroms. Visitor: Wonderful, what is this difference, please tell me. 0.0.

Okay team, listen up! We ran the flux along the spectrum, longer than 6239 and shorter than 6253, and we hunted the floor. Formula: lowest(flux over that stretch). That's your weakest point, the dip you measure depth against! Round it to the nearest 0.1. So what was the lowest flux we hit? 13.2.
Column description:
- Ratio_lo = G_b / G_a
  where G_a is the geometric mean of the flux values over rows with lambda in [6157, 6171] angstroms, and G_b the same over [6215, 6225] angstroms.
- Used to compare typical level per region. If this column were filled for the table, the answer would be 1.03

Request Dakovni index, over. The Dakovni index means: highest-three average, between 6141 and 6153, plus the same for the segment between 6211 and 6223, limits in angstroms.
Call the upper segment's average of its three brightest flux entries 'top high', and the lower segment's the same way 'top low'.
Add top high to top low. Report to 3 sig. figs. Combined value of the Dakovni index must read 27.1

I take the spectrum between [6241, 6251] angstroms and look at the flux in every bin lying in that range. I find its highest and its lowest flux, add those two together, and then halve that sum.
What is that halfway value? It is 13.5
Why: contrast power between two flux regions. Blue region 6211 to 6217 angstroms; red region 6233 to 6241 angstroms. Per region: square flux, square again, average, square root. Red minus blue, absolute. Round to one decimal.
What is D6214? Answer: 8.7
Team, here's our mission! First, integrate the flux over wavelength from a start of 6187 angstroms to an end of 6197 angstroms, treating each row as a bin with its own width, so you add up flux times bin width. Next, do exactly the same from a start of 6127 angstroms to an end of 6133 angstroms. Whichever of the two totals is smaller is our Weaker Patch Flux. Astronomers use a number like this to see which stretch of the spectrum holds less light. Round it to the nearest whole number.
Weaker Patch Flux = 84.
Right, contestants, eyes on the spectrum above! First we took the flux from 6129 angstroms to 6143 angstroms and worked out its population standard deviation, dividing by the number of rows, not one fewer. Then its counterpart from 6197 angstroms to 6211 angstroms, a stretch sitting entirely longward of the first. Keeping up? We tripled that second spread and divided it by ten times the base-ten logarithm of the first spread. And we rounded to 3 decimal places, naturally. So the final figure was -0.065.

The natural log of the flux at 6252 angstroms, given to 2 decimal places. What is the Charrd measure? 2.58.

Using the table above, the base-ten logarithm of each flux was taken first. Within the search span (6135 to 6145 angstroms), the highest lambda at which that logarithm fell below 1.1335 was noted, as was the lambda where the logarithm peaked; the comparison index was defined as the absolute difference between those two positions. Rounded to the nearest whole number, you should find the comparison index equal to 8 angstroms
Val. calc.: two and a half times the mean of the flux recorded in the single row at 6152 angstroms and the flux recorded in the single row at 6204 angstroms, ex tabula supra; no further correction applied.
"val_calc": 33.9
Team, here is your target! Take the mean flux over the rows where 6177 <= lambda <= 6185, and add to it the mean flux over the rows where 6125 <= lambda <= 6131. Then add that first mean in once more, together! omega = 40.62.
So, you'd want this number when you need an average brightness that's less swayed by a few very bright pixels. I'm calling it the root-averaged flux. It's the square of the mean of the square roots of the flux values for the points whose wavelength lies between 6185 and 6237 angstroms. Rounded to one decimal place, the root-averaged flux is 13.4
